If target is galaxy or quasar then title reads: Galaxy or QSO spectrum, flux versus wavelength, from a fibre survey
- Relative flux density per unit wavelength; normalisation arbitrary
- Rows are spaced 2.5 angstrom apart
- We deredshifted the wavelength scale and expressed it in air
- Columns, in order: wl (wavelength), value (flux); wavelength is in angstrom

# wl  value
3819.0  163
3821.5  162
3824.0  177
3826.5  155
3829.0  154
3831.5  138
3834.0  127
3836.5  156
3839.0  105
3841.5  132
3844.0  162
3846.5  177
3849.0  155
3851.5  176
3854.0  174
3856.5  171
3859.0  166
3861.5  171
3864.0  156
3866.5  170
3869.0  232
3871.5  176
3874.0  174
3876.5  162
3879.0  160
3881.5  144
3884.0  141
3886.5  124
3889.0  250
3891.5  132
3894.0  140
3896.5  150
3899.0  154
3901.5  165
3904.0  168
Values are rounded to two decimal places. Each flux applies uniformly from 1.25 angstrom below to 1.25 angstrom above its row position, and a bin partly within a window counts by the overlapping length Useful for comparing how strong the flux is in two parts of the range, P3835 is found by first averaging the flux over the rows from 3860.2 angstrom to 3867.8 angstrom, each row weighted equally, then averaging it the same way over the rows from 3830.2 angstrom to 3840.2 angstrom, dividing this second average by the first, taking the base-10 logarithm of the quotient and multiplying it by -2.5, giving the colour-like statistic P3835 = 0.25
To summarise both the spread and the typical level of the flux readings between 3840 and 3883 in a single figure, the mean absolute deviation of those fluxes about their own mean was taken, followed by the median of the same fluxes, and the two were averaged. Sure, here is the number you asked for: 91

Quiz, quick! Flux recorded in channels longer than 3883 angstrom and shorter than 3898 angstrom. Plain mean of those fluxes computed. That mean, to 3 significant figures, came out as 156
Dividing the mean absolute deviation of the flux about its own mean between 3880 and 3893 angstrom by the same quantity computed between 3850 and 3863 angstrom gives 13.5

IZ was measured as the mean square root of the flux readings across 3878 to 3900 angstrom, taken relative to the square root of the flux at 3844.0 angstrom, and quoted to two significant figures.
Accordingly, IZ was 0.97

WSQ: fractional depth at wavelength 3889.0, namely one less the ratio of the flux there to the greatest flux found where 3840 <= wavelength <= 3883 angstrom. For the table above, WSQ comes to -0.078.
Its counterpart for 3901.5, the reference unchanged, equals 0.289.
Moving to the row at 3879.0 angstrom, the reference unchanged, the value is 0.310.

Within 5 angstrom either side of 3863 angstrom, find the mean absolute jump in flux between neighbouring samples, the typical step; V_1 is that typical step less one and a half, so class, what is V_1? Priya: 10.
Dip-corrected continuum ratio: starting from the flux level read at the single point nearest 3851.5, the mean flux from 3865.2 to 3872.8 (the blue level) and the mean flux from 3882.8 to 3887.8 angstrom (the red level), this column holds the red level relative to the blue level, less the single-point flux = -175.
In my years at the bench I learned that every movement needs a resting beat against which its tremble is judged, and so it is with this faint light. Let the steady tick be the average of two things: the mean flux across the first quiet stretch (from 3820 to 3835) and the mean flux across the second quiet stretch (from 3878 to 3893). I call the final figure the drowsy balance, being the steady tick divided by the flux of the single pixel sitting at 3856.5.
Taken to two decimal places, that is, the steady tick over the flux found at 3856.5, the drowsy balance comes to 0.91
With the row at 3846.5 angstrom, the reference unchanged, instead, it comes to 0.88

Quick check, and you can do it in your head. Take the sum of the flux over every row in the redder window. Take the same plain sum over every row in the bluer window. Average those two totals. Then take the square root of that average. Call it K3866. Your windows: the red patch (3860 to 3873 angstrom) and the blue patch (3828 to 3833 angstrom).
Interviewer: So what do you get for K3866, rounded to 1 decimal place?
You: 24.5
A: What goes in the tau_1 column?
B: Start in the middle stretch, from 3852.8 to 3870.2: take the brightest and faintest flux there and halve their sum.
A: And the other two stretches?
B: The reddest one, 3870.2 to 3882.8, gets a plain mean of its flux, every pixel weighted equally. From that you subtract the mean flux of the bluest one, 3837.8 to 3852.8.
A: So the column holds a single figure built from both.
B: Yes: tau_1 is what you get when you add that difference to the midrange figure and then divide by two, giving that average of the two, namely 103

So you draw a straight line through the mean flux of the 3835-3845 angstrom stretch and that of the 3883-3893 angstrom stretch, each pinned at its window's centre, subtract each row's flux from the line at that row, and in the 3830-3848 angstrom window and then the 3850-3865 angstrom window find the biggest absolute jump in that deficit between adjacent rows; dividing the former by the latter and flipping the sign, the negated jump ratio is -3.2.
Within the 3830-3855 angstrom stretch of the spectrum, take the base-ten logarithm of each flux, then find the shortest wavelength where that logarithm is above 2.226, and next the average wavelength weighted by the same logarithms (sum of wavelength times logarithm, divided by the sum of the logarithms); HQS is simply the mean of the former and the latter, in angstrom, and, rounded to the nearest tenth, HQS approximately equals 3844.7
